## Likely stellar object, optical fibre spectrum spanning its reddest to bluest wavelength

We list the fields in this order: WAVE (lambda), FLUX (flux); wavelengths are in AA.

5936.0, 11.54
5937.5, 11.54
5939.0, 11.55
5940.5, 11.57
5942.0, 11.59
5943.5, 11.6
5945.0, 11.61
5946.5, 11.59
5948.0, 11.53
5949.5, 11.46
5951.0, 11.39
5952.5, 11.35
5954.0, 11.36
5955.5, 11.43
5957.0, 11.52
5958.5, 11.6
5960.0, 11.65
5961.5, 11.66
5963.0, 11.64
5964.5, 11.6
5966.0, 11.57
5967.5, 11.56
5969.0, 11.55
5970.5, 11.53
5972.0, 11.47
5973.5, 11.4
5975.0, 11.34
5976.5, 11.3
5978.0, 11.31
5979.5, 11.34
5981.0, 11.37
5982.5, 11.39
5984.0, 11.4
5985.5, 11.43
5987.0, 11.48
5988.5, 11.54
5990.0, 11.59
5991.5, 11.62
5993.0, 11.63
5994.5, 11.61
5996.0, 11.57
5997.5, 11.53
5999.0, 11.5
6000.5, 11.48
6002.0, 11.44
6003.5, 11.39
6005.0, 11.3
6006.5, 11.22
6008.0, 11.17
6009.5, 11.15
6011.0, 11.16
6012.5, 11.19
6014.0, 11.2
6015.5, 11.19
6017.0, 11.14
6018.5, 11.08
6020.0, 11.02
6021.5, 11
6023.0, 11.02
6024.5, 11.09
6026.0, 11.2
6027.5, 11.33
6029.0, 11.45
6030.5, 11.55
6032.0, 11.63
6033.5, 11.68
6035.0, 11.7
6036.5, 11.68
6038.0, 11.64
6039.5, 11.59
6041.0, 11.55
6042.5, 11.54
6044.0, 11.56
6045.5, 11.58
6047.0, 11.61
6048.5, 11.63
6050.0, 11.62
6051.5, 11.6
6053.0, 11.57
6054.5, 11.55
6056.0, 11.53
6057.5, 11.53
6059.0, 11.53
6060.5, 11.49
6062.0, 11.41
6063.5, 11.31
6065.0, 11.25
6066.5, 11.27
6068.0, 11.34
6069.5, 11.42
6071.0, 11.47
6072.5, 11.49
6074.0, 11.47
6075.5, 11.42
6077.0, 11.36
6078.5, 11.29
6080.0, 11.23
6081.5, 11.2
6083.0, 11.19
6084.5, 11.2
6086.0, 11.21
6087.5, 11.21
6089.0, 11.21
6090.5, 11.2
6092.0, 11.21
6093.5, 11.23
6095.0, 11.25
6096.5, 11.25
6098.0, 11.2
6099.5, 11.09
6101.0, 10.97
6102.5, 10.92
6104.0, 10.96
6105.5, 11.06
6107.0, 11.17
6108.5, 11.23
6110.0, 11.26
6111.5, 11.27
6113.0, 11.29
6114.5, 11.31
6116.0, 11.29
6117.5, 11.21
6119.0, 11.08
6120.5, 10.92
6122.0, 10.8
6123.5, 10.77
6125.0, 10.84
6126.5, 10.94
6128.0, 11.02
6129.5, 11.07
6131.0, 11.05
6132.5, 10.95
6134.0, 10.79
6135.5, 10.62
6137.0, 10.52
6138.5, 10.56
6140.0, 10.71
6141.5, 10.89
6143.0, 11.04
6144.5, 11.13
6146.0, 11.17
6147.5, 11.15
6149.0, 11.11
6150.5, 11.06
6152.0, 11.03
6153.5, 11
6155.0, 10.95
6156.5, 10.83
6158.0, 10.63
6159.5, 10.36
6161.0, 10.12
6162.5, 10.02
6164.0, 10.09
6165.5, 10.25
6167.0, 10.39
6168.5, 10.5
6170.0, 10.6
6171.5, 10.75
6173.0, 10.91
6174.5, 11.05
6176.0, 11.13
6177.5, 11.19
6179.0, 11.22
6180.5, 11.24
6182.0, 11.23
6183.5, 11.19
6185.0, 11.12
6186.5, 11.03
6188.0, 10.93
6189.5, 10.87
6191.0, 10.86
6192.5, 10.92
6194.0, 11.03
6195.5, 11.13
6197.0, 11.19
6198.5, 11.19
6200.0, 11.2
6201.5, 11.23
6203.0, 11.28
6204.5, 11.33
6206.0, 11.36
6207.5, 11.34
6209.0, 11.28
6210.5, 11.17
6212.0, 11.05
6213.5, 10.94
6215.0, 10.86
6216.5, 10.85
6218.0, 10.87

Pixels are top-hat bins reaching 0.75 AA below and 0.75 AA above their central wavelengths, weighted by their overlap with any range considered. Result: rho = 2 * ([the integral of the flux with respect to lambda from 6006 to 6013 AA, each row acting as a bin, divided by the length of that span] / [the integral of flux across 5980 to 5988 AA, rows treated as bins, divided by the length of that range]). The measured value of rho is 1.96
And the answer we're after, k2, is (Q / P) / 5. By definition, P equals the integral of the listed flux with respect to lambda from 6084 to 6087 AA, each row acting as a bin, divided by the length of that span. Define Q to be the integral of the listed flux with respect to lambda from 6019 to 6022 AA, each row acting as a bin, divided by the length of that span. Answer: 0.197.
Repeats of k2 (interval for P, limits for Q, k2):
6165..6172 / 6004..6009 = 0.214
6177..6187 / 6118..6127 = 0.195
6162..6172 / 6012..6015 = 0.216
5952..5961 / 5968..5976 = 0.199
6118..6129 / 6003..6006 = 0.208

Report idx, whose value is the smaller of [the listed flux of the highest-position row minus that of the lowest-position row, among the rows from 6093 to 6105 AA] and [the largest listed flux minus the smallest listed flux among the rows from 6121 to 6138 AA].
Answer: -0.3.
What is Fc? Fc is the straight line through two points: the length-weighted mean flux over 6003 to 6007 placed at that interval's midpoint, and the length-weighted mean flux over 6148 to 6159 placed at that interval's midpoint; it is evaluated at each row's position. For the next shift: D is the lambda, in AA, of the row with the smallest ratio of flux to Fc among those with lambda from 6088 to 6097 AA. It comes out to 6090.5 AA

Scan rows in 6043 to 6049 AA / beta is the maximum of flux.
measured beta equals 11.63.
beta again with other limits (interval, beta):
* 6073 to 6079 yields 11.47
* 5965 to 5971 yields 11.57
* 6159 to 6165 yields 10.36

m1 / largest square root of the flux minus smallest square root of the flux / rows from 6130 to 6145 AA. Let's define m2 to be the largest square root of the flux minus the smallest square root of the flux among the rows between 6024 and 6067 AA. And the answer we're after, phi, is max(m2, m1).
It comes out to 0.093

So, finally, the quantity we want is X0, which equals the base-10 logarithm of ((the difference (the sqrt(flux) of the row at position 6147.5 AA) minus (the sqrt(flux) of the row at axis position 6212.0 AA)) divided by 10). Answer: -2.8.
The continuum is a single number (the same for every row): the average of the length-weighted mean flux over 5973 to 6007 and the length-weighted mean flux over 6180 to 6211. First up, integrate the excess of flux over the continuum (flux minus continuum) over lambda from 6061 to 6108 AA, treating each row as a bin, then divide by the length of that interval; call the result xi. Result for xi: -0.05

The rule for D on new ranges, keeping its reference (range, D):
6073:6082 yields 6081.5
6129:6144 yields 6137.0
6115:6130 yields 6123.5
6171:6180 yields 6171.5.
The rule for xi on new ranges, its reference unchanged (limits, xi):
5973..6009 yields 0.13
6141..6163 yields -0.45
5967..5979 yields 0.13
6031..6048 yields 0.32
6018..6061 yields 0.17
